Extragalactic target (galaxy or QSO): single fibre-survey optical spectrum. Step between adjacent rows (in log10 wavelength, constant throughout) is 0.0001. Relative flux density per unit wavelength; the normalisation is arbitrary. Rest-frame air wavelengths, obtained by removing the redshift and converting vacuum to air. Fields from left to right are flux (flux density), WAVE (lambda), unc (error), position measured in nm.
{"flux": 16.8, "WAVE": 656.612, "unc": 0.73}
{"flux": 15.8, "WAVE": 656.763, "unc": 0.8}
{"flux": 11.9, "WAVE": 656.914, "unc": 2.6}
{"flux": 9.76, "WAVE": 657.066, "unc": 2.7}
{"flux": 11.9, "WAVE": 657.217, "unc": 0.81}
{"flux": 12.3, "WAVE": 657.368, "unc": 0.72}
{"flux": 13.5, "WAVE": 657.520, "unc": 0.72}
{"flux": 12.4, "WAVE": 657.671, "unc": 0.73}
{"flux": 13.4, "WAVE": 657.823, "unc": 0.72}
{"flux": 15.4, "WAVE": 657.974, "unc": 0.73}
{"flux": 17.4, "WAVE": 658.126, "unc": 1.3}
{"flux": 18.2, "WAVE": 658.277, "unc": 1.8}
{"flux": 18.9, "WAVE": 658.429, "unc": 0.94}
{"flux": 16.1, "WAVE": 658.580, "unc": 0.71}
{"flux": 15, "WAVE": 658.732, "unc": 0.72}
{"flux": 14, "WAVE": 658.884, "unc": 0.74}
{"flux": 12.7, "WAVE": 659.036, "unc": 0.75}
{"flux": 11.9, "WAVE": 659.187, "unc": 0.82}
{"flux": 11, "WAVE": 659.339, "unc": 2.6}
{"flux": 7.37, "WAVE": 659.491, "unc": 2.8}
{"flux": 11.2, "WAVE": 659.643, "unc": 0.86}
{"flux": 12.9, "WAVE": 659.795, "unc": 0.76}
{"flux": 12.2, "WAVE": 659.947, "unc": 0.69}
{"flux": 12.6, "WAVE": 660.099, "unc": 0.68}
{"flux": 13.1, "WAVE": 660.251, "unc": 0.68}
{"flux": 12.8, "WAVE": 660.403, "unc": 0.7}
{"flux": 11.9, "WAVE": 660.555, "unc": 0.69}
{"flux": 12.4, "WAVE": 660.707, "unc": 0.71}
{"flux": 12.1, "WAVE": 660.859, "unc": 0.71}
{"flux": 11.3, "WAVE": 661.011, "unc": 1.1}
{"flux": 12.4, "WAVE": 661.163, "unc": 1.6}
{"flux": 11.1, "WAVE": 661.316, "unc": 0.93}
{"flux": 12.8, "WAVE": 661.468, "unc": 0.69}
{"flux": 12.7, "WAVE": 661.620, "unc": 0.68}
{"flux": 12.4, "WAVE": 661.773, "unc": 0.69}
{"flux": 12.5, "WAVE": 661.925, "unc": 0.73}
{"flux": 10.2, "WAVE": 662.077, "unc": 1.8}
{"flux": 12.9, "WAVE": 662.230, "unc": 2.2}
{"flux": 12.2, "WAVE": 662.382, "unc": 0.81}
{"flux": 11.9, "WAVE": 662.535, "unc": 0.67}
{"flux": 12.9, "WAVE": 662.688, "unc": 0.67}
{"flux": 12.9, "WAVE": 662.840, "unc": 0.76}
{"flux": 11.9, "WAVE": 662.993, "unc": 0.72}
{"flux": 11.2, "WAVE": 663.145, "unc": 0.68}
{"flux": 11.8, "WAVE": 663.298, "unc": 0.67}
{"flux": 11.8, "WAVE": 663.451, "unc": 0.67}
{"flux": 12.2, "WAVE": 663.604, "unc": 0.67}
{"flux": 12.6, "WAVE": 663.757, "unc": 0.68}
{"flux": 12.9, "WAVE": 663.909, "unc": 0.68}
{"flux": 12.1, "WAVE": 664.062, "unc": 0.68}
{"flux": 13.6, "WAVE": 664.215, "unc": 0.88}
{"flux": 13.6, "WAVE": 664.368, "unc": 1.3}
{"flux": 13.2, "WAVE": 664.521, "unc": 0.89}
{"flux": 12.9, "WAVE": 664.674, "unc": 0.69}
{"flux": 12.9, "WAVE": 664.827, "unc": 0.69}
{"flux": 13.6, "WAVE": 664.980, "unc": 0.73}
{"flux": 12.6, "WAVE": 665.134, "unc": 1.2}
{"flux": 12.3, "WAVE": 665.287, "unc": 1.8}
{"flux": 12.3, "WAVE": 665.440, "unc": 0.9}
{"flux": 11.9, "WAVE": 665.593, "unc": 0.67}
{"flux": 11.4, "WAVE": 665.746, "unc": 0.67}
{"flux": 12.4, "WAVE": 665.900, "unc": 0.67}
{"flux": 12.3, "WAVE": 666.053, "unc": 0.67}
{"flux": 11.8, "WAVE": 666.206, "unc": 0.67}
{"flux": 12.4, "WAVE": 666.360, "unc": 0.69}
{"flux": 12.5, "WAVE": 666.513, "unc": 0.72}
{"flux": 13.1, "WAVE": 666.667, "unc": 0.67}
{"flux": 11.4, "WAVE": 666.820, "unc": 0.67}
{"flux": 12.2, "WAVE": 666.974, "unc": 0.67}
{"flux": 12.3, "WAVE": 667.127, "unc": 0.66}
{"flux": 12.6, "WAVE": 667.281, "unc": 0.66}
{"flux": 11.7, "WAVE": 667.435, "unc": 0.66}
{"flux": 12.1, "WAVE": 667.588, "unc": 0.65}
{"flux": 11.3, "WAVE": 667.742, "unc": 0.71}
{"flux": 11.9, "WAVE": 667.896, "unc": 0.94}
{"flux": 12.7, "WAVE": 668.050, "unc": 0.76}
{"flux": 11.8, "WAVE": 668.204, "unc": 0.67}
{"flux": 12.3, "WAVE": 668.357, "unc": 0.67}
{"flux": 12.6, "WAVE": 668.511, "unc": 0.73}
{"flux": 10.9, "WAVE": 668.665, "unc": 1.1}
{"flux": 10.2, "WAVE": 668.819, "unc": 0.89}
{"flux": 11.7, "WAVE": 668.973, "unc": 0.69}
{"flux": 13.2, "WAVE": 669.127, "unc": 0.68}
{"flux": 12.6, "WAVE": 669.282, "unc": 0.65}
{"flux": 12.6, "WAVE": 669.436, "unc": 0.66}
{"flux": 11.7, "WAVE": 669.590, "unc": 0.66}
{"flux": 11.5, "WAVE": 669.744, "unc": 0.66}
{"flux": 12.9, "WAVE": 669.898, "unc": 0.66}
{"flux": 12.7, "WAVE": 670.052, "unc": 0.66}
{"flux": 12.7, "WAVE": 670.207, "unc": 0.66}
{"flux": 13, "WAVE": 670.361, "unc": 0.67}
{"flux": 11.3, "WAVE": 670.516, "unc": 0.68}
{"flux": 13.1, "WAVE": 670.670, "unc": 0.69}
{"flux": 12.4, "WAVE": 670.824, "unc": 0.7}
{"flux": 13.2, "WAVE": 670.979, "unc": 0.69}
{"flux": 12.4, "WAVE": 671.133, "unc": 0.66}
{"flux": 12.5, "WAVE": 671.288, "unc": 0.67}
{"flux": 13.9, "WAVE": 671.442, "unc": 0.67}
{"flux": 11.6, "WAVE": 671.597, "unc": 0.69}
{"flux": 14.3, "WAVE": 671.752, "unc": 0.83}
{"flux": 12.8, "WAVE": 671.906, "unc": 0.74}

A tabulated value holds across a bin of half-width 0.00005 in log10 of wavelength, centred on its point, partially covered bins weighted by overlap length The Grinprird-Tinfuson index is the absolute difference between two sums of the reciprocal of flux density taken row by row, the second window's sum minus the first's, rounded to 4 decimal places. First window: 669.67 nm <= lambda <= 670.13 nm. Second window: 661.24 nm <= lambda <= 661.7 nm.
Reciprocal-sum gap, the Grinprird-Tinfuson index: 0.0037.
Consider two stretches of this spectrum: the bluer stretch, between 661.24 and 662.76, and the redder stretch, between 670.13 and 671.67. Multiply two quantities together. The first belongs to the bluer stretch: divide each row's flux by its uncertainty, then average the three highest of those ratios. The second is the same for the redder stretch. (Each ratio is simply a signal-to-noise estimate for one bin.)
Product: 373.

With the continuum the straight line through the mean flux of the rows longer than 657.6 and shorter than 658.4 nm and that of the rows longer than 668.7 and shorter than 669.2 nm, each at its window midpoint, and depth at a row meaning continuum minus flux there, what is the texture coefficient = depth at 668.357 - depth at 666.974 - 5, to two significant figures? -5.6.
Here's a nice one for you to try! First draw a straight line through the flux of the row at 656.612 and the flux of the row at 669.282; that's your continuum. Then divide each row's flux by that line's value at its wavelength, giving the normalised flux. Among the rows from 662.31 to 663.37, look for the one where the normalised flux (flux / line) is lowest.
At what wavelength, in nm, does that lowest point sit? 663.145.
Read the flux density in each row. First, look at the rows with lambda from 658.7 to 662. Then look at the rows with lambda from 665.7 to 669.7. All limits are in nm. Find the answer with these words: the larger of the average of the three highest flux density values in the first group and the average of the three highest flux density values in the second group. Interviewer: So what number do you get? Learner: 14.0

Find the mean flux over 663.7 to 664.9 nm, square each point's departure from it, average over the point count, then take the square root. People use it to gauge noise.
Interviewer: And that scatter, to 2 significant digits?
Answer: 0.47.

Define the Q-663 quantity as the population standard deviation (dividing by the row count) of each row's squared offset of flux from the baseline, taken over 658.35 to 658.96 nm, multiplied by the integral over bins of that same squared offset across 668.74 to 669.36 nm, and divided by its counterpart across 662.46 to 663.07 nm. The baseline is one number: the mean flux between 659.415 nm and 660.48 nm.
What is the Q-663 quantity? 34.4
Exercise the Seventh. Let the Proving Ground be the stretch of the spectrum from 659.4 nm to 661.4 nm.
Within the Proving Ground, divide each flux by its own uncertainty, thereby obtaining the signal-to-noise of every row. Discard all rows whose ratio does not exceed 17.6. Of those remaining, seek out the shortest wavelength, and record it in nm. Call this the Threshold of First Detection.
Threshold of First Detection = 659.947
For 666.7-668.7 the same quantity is 666.974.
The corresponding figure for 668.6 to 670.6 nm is 669.127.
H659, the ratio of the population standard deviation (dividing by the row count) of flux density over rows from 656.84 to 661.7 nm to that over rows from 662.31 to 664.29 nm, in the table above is 3.7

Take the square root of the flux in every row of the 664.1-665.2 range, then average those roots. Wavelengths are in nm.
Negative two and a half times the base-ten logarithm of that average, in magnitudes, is -1.40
